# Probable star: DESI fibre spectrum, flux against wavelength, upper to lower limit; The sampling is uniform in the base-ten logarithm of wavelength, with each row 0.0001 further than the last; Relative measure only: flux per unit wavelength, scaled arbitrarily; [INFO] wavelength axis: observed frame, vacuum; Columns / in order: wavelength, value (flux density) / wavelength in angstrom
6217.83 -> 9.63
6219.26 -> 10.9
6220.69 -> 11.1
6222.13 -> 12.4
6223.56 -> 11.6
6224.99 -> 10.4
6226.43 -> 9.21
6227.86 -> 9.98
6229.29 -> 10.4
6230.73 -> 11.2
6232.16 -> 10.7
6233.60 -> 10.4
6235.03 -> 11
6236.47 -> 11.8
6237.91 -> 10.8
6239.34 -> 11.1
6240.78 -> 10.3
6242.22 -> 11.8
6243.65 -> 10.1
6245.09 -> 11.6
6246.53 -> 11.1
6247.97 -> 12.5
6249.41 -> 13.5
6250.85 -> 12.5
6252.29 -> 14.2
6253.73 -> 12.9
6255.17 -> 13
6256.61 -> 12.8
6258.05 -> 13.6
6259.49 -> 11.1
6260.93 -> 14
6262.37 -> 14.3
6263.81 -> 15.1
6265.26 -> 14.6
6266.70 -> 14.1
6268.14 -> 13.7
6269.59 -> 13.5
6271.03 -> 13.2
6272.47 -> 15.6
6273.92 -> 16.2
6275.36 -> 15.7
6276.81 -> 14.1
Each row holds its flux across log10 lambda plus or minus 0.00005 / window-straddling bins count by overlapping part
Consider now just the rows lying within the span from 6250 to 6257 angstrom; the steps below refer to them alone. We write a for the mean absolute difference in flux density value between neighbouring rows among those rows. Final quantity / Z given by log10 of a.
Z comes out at -0.08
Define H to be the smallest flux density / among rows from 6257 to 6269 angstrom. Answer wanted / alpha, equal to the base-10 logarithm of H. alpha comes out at 1.05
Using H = 11.1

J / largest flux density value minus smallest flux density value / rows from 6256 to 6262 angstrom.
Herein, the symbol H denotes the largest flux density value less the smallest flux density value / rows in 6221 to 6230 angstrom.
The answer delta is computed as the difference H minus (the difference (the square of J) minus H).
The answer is -2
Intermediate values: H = 3.2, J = 2.9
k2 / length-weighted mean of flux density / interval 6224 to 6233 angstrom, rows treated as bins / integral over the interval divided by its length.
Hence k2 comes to 10.4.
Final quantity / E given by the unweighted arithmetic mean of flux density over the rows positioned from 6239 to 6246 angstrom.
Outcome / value 11.0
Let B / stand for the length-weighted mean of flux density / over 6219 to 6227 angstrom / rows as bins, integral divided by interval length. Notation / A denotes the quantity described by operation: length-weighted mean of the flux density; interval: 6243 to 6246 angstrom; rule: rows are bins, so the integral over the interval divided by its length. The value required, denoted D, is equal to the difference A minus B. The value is -0.1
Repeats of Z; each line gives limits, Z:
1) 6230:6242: -0.21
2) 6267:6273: -0.01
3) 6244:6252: -0.01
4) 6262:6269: -0.26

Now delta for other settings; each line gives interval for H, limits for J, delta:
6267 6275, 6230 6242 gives 4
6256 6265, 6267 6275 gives -1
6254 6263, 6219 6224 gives 4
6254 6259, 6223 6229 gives -4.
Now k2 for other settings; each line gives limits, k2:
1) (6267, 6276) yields 14.6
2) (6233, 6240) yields 11.0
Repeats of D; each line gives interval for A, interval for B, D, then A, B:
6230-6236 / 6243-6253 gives -1.4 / 10.9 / 12.2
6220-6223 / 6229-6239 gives 0.8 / 11.7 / 10.9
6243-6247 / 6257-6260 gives -1.6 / 10.9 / 12.5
